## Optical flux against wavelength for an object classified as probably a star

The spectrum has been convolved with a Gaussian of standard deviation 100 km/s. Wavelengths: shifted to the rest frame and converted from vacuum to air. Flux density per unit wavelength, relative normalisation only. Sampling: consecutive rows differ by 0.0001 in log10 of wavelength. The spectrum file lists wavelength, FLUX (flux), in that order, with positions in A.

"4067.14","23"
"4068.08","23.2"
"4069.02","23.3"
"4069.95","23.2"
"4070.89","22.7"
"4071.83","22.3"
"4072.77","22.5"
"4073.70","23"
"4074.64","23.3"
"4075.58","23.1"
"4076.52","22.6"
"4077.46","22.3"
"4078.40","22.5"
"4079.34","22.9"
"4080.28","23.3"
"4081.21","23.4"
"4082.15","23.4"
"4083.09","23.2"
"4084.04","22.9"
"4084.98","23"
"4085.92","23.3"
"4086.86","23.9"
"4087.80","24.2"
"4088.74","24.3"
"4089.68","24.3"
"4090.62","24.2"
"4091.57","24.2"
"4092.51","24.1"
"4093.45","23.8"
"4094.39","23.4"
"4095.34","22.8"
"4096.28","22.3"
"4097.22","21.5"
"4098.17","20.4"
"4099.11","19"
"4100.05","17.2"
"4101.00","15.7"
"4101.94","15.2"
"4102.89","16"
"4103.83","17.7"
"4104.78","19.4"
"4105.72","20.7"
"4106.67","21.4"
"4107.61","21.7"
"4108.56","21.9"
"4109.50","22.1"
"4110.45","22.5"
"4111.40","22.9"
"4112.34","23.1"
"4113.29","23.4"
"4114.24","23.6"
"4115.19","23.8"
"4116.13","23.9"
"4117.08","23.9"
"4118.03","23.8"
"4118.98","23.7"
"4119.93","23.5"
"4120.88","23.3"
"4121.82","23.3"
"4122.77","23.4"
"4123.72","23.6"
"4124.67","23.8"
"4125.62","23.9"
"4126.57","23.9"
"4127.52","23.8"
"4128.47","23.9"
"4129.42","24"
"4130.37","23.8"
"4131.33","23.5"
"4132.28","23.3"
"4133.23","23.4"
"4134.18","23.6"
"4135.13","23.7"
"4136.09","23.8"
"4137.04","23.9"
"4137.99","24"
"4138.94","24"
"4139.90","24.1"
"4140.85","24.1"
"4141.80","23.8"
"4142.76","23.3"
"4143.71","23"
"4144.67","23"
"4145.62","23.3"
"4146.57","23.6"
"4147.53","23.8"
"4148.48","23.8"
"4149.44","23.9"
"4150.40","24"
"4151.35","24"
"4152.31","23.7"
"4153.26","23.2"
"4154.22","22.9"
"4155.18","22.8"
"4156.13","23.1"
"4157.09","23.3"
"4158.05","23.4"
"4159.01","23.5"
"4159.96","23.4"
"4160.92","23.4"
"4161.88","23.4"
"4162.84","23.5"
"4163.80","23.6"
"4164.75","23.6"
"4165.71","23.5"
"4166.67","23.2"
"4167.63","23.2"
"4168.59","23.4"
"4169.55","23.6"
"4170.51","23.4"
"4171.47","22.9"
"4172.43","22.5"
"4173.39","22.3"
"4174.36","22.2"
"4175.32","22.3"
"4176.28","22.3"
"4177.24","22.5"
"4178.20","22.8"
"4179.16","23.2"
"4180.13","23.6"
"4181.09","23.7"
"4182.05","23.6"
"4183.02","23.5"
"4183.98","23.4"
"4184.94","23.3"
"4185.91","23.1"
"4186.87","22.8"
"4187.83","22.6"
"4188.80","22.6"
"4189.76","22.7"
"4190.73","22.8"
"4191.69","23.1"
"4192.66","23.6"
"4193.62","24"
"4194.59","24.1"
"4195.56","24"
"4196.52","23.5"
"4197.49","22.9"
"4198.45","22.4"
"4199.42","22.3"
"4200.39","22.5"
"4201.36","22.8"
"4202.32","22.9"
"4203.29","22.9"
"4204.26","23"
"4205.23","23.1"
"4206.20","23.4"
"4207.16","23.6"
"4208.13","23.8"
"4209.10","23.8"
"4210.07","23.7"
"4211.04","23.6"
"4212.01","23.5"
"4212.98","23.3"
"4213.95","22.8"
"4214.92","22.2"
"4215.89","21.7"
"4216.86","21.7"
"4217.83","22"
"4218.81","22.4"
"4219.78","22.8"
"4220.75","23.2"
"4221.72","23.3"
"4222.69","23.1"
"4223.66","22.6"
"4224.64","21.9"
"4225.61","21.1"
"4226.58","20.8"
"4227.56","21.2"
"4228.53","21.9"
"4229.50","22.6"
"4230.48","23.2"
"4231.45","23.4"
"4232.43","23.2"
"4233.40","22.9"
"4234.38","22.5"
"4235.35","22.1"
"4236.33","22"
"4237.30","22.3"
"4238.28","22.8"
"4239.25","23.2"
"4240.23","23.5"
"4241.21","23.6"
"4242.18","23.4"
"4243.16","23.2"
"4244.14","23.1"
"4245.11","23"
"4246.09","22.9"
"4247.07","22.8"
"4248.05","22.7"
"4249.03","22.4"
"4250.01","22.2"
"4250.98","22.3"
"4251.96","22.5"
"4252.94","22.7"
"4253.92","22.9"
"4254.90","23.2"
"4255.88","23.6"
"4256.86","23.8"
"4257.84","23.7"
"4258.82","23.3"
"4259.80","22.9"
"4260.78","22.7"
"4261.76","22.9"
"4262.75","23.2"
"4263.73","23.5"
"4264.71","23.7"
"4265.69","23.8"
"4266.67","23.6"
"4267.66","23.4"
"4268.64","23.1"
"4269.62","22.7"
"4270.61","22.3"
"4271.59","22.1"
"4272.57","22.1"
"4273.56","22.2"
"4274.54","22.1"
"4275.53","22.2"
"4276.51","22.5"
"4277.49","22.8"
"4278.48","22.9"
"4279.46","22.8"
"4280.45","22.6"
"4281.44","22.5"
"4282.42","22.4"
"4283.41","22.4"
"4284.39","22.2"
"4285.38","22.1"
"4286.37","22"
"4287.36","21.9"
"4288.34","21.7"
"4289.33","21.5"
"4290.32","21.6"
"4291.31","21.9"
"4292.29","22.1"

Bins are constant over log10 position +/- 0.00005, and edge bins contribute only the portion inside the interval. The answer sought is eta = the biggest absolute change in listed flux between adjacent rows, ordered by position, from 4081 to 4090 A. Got 0.6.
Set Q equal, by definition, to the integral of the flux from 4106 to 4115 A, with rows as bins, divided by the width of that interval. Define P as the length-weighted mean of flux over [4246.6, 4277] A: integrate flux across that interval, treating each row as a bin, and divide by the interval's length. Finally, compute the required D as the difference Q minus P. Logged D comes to -0.38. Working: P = 22.9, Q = 22.5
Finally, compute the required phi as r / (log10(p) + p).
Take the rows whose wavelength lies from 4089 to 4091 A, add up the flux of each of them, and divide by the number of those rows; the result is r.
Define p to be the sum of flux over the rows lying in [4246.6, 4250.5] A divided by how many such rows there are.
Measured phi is 1.02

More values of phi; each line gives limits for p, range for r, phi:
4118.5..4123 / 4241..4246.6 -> 0.94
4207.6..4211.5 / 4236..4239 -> 0.89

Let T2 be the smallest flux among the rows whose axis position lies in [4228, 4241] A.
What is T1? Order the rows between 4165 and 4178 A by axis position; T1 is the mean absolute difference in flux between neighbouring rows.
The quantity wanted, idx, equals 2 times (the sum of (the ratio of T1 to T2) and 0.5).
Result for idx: 1.018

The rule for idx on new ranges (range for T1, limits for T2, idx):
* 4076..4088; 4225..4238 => 1.026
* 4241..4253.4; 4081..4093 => 1.014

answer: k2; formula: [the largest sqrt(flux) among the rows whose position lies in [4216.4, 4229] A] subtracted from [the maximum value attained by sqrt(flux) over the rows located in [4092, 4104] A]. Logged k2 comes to 0.082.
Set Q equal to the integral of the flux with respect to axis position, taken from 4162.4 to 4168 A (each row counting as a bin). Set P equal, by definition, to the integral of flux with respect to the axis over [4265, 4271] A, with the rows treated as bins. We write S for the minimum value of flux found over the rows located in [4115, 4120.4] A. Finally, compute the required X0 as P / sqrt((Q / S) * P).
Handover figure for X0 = 4.99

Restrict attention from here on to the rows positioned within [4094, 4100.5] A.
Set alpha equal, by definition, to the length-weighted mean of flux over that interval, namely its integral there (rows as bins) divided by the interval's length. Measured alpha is 20.9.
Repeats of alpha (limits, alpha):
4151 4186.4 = 23.2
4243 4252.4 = 22.7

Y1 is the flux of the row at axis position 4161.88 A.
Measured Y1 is 23.4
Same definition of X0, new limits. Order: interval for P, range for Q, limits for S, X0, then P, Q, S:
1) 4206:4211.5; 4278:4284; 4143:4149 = 4.70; 130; 136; 23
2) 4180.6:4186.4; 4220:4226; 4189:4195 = 4.77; 136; 135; 22.7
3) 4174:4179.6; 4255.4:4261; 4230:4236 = 4.62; 126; 131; 22.1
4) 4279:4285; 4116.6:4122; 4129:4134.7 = 4.96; 135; 127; 23.3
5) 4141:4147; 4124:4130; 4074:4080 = 4.67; 140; 143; 22.3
